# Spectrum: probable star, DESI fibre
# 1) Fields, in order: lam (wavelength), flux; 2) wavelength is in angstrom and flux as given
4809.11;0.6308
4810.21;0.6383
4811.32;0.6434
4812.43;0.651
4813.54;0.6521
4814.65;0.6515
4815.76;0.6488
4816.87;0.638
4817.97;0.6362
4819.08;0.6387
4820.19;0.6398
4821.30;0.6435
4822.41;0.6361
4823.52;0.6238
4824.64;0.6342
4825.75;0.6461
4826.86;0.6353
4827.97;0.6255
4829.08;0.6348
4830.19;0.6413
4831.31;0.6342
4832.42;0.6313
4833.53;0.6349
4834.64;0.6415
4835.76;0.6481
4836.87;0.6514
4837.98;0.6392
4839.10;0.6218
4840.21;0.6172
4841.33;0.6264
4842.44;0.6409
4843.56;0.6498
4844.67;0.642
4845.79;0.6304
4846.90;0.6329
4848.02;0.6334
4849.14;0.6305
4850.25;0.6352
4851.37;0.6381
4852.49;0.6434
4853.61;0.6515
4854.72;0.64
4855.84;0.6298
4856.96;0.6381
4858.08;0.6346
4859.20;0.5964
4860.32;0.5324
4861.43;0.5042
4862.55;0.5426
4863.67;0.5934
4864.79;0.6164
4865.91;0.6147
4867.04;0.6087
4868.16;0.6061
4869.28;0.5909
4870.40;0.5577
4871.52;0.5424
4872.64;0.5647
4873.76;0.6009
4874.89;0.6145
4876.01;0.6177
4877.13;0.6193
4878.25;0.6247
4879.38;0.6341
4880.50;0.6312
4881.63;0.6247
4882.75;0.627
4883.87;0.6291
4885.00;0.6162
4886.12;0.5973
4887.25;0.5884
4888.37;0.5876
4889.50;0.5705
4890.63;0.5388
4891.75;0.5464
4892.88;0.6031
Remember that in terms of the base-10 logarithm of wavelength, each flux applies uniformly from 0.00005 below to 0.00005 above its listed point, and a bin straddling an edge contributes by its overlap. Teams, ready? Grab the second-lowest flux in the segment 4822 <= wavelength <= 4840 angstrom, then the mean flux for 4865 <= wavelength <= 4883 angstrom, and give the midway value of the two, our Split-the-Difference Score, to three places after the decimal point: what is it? 0.614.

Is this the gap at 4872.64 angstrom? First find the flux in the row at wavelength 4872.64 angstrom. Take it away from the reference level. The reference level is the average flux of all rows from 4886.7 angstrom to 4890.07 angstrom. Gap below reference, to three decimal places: 0.017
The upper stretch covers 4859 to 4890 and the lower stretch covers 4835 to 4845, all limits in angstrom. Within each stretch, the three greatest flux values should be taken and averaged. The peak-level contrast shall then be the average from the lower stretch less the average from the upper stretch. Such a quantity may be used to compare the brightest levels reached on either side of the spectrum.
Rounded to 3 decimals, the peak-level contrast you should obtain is 0.018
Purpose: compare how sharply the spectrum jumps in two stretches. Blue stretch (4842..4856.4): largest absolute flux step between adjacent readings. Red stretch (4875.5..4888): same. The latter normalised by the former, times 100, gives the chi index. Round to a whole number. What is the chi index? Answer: 163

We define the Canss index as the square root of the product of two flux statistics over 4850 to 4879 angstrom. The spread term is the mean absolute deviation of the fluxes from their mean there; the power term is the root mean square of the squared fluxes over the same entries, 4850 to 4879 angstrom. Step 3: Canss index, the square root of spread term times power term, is 0.106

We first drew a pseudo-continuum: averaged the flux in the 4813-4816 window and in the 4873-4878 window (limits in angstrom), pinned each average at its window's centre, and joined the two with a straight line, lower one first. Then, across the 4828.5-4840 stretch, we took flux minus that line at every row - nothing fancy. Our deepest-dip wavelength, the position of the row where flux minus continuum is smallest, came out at 4839.10 angstrom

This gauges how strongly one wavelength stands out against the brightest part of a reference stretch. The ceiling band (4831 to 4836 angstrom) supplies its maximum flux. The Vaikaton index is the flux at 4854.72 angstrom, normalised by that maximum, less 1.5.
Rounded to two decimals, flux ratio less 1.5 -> -0.51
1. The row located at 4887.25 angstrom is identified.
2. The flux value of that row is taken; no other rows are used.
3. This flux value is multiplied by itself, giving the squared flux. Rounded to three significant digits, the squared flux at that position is 0.346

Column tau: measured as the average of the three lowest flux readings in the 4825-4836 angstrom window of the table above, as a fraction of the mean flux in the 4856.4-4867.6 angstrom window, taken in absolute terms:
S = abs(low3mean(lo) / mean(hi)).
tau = 1.07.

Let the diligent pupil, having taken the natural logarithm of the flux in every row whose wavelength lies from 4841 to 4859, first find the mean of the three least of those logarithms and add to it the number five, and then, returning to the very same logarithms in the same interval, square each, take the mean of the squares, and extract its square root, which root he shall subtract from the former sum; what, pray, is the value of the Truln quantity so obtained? 4.09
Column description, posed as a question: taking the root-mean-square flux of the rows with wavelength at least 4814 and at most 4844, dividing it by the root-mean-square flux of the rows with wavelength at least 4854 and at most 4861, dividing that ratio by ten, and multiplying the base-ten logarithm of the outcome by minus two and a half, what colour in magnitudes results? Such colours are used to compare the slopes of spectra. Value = 2.46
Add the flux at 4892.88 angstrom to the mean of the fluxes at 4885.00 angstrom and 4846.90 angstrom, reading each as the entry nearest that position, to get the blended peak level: 1.228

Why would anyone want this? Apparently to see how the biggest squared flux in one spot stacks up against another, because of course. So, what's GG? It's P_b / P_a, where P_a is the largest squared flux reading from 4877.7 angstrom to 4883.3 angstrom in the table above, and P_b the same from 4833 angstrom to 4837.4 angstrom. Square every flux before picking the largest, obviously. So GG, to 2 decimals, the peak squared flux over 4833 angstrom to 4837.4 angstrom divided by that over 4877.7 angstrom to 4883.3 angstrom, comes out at 1.06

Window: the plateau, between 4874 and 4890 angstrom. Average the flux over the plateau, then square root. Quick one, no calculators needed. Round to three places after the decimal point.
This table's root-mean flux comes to 0.783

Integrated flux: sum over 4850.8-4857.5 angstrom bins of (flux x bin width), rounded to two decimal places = 4.29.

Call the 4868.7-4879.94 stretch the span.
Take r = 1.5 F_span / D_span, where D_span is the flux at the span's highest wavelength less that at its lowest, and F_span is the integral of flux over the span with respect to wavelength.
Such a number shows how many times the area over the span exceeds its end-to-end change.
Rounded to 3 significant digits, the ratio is 233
